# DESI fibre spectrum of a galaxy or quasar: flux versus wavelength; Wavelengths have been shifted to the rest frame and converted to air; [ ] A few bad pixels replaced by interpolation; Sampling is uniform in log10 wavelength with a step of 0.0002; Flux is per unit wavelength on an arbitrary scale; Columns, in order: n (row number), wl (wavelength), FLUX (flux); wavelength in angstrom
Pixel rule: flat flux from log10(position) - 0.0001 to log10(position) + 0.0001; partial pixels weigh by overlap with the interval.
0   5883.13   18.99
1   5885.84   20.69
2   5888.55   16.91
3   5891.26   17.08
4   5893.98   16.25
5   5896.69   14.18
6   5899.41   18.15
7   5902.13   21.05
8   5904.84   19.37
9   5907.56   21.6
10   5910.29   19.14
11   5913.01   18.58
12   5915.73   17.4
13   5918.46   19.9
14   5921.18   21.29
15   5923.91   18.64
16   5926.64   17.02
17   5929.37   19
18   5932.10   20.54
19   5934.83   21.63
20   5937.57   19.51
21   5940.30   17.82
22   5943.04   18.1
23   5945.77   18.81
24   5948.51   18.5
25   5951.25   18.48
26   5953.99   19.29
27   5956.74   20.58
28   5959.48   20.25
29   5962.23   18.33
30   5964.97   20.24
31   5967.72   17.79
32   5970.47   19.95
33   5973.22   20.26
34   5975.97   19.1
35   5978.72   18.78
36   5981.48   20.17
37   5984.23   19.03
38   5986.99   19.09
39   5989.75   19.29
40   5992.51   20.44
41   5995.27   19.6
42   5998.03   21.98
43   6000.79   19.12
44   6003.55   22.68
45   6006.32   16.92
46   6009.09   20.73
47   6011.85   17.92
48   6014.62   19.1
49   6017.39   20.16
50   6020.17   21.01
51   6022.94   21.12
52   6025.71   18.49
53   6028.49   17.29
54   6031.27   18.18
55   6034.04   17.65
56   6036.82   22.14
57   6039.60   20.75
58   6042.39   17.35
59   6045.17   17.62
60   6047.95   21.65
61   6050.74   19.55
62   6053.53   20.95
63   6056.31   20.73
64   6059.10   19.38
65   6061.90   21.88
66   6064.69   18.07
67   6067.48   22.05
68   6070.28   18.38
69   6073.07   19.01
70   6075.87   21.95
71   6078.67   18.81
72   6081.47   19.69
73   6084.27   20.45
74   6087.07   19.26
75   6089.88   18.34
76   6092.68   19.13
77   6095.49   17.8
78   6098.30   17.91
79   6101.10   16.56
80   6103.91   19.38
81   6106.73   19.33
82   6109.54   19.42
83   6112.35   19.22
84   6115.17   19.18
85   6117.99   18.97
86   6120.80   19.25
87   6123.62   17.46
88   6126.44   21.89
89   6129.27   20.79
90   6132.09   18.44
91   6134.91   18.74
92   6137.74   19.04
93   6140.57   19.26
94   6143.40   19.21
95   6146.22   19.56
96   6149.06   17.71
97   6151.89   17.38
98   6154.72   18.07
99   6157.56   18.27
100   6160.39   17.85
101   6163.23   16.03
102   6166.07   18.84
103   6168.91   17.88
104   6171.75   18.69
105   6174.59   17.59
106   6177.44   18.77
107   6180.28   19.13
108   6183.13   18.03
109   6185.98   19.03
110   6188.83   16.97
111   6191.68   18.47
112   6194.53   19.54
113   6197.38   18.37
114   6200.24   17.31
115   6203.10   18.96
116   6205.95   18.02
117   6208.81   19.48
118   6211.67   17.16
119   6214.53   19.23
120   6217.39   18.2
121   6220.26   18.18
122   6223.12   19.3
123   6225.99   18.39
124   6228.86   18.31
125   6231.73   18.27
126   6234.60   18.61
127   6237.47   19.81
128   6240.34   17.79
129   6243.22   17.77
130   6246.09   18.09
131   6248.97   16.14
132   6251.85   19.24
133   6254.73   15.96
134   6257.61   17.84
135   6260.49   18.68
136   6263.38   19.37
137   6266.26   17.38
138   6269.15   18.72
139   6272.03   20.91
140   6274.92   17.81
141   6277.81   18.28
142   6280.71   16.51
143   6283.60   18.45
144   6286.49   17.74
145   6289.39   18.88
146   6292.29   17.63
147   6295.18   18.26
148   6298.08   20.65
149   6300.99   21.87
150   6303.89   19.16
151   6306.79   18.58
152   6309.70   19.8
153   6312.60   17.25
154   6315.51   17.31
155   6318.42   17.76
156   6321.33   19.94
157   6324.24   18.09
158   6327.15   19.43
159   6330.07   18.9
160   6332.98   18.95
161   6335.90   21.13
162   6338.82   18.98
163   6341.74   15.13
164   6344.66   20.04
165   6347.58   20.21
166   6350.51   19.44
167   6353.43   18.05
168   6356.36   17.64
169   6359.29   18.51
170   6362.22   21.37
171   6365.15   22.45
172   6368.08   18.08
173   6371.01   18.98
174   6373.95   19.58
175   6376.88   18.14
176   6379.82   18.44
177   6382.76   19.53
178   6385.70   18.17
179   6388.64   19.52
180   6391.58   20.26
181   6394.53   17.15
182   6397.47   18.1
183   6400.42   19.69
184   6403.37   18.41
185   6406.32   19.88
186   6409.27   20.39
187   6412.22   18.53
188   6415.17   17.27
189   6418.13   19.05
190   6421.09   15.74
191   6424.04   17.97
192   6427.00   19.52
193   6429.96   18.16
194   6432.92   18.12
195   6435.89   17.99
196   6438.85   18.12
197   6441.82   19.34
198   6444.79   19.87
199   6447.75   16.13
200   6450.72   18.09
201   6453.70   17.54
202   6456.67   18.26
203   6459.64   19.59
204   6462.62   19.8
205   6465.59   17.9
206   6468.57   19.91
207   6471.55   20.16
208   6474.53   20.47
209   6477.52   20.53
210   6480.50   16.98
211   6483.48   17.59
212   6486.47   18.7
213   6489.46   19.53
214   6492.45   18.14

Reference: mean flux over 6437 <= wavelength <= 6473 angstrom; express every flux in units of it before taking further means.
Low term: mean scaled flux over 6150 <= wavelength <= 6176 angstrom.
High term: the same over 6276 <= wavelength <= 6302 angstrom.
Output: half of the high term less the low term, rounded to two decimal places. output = 0.02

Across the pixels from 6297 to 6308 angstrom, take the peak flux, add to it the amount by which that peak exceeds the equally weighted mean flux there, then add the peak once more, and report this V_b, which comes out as 45.5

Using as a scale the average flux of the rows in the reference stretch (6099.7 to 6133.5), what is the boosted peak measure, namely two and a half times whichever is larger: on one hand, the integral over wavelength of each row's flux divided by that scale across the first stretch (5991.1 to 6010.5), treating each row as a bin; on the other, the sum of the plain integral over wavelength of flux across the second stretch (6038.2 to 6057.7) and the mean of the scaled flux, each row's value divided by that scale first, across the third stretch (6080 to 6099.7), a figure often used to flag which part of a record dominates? 968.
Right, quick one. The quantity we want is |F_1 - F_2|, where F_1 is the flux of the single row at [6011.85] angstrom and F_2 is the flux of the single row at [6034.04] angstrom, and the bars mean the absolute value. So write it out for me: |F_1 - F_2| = 0.3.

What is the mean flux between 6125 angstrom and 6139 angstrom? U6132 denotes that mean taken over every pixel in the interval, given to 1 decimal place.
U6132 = 19.8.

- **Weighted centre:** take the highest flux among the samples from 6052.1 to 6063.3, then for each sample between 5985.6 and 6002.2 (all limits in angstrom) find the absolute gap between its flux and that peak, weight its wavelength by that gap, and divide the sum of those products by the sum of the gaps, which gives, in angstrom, 5993.1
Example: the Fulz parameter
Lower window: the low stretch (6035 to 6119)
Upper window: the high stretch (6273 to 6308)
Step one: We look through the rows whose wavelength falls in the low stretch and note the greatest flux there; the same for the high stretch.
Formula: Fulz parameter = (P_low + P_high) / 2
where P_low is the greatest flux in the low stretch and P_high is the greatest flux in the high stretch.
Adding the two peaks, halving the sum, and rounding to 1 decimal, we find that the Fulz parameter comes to 22.0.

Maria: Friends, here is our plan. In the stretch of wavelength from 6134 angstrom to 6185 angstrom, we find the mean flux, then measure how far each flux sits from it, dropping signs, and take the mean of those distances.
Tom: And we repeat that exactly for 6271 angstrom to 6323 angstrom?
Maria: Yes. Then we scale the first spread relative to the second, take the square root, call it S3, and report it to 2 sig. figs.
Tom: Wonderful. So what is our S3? 0.78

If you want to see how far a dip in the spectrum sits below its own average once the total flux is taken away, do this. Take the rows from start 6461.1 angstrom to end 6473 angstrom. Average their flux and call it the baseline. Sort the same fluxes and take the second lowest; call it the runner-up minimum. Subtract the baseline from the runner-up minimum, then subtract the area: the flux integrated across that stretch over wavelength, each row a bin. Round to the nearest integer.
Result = -231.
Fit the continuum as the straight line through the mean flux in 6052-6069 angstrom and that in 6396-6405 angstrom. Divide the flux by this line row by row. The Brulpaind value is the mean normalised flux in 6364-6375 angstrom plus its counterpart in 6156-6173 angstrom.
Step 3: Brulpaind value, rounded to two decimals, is 1.94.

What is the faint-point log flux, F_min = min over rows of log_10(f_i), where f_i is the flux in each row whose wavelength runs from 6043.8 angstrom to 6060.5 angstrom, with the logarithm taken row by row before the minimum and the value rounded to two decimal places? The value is 1.25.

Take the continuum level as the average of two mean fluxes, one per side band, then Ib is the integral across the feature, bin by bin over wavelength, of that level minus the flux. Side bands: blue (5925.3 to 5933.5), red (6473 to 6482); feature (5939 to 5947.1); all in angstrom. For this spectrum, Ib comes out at 7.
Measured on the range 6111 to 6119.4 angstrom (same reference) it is 0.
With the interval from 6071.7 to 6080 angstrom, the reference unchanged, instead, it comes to -7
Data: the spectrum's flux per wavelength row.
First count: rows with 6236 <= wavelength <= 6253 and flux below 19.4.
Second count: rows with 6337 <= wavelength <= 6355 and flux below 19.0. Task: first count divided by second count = 1.67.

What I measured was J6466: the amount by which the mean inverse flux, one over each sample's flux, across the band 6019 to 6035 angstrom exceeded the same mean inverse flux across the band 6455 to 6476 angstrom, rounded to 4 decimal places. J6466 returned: 0.0015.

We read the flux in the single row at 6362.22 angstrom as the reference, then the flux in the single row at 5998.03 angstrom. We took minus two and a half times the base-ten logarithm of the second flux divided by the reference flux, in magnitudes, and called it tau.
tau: -0.03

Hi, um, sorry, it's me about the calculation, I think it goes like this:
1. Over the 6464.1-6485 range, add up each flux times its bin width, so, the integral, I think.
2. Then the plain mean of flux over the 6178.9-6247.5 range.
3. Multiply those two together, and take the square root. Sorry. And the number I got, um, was 86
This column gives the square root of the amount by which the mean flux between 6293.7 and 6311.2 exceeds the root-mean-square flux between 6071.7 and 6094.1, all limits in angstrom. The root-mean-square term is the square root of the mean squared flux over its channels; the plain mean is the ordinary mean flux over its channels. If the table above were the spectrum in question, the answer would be 0.33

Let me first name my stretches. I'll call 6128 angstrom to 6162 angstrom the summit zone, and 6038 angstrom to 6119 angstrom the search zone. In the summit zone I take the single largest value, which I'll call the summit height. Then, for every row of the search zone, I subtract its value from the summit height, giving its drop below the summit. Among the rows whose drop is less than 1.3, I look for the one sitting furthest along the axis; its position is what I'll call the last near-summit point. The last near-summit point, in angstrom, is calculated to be 6084.27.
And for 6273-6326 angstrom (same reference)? 6321.33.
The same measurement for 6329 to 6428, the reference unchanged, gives 6427.00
